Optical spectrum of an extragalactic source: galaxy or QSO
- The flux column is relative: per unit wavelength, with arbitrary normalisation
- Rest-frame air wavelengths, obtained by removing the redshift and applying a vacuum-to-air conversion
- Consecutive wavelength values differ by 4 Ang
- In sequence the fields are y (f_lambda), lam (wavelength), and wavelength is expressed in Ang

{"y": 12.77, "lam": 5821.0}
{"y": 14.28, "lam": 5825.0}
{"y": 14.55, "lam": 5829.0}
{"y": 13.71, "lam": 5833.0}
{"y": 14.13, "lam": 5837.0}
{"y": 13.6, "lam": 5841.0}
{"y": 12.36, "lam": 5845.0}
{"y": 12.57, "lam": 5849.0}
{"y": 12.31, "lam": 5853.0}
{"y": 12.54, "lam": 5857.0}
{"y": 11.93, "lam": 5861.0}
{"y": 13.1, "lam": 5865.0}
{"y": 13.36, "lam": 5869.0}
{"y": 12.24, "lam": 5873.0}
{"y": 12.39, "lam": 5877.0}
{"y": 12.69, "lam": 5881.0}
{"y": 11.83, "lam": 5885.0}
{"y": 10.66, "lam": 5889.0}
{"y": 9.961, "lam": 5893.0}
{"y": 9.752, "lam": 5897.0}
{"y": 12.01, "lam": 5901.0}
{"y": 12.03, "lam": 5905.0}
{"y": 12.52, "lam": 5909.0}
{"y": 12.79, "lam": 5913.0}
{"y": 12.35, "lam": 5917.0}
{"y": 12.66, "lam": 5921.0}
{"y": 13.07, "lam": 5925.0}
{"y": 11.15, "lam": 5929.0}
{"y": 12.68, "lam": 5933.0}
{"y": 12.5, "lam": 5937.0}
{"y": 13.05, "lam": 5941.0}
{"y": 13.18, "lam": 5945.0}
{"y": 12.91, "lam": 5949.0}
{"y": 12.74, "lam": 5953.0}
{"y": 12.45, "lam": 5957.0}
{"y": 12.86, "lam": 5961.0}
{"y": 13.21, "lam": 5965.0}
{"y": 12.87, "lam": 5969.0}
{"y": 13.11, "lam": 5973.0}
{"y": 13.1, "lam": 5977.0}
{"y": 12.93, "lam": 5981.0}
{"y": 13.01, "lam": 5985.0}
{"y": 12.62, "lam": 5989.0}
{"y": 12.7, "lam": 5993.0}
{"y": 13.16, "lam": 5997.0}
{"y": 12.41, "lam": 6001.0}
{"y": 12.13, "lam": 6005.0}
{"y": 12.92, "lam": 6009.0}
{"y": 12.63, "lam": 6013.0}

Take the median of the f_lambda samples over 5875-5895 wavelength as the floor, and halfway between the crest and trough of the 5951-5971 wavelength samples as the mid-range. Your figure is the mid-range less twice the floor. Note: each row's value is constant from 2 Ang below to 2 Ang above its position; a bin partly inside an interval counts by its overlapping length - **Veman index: -10.8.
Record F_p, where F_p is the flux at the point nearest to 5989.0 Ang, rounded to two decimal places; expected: 12.62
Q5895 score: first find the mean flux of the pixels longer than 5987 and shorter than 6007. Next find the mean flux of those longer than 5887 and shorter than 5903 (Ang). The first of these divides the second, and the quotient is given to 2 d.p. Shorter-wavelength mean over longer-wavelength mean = 0.84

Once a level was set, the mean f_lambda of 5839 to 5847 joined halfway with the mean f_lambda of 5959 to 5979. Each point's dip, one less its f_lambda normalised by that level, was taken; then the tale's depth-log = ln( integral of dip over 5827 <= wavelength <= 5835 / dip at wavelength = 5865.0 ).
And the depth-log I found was 4.6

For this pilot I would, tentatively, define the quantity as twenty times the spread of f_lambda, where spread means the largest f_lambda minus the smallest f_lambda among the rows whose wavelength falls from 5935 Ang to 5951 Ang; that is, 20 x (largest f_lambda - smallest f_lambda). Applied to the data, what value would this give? 14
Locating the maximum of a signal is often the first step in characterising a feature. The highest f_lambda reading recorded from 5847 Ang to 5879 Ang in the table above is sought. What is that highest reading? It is 13.36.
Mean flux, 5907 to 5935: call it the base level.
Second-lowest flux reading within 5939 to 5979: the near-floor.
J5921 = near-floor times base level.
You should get 159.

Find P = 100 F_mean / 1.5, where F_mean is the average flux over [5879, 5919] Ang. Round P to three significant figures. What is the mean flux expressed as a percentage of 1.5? 777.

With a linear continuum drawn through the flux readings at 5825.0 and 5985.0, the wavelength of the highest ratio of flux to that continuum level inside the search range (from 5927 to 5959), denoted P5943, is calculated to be 5945.0 Ang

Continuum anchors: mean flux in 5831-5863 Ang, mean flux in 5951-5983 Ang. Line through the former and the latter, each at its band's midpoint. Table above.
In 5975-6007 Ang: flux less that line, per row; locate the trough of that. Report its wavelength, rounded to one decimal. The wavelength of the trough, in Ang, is 6005.0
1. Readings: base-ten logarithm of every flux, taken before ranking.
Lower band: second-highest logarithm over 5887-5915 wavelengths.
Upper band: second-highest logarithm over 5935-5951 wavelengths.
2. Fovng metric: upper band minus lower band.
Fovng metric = 0.018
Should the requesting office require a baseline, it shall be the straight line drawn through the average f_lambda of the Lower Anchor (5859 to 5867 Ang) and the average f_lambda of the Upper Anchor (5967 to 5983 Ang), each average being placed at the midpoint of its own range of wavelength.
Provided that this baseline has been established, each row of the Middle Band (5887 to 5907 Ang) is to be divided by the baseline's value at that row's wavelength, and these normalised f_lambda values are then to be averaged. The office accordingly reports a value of 0.86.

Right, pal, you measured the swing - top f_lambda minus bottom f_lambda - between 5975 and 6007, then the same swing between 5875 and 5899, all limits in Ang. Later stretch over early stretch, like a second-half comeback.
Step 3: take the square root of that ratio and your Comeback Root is 0.59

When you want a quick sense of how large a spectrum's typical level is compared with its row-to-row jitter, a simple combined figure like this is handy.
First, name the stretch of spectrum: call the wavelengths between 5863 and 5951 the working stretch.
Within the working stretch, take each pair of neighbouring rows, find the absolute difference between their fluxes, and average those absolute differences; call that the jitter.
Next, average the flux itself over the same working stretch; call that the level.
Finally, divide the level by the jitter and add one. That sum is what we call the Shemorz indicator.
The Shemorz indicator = 20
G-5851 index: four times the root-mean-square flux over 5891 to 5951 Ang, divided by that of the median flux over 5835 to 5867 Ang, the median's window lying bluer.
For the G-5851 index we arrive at 3.89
